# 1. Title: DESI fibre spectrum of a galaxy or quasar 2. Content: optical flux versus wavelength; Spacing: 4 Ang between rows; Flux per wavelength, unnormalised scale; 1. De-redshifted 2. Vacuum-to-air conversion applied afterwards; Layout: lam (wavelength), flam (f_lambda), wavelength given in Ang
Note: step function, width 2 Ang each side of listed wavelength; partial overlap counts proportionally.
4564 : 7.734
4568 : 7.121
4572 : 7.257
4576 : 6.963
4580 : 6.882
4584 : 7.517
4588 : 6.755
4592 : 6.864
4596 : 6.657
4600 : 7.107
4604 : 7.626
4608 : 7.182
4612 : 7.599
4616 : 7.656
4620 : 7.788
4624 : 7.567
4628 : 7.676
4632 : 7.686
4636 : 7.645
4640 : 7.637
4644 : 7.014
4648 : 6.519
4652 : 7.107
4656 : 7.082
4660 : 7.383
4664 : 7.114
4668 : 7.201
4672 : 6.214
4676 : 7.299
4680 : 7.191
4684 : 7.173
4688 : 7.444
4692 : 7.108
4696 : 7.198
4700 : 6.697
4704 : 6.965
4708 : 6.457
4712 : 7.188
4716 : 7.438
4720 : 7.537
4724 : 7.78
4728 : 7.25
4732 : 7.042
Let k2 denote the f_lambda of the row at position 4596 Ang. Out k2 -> 6.657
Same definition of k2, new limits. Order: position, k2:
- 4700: 6.697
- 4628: 7.676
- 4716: 7.438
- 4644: 7.014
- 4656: 7.082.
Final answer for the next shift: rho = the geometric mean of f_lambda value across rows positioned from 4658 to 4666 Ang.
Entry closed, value 7.25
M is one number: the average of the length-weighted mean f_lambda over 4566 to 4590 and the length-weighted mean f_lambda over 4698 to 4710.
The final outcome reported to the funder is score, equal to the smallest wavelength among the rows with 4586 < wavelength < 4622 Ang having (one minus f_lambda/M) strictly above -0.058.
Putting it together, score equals 4588 Ang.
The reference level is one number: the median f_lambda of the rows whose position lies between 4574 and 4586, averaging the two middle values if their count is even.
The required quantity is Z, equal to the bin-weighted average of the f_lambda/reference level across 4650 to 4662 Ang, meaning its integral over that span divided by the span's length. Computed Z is 1.03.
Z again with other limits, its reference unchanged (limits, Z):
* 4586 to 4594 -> 0.98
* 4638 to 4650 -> 1.01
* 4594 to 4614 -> 1.04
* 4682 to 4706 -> 1.02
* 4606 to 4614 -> 1.06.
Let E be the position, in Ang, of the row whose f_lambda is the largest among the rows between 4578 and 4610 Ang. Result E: 4604 Ang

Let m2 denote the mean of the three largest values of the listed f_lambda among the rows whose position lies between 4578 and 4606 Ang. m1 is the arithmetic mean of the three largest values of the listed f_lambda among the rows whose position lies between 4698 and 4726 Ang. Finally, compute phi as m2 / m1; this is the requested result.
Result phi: 0.98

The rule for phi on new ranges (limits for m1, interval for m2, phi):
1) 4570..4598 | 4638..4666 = 1.02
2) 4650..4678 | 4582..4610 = 1.02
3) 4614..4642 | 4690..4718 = 0.94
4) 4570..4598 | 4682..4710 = 1.00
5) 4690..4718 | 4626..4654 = 1.05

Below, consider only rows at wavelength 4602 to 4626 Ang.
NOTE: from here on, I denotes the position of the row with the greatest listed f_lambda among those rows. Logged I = 4620 Ang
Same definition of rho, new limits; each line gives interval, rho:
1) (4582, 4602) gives 6.97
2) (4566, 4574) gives 7.19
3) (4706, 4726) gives 7.27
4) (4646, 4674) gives 6.93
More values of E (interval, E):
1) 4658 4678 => 4660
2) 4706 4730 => 4724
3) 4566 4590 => 4584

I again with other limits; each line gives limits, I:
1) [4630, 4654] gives 4632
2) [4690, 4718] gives 4716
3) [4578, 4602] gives 4584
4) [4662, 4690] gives 4688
